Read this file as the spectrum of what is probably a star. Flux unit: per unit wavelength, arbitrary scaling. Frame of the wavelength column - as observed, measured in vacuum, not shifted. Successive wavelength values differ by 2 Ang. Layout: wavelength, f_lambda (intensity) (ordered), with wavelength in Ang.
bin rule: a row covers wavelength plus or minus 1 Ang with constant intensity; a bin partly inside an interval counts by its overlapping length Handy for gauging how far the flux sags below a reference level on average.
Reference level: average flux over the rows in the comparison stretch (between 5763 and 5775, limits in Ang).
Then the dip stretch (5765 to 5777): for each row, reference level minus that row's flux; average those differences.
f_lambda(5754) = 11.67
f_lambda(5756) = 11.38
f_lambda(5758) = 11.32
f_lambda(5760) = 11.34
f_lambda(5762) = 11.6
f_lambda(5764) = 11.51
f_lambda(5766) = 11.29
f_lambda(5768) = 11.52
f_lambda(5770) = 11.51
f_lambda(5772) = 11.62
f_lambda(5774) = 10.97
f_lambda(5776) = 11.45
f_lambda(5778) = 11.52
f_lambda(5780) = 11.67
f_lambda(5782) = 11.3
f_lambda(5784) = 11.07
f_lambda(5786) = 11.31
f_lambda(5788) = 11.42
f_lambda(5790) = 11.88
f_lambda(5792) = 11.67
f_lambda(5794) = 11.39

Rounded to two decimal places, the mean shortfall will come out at 0.01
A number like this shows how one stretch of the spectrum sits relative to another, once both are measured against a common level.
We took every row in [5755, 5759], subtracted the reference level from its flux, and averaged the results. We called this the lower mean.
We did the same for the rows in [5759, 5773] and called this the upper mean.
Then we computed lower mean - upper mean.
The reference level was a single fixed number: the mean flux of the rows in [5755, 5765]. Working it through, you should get -0.13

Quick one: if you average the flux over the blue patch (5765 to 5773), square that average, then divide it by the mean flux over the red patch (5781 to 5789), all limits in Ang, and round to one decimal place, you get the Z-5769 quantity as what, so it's 11.7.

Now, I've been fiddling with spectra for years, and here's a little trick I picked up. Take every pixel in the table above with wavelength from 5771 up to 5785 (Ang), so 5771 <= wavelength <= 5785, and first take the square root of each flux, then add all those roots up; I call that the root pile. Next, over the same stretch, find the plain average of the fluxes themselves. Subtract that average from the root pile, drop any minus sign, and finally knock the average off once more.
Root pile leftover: 1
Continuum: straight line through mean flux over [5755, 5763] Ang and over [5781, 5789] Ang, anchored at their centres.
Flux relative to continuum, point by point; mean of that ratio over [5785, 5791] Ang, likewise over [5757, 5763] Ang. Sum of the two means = 2.03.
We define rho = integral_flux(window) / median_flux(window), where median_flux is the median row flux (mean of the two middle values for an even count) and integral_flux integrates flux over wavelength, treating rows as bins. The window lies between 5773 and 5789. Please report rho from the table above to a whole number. 16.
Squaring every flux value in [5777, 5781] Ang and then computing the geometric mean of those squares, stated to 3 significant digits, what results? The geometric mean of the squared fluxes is 134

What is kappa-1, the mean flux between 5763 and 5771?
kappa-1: 11.5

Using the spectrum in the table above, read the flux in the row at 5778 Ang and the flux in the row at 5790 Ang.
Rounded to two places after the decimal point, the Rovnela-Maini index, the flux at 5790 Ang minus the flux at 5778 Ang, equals 0.36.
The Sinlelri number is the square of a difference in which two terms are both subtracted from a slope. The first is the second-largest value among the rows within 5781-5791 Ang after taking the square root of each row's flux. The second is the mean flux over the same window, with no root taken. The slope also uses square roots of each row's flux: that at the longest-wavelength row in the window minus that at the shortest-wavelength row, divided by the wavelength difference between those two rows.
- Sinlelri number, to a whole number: 218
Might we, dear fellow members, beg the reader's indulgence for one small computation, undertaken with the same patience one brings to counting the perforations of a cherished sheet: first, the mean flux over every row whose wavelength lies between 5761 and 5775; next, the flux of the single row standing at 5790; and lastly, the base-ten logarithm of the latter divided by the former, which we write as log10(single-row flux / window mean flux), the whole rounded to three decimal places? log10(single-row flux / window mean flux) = 0.017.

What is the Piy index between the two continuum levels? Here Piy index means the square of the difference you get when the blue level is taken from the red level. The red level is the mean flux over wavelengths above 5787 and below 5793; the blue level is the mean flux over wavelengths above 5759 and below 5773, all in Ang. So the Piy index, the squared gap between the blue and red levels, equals 0.030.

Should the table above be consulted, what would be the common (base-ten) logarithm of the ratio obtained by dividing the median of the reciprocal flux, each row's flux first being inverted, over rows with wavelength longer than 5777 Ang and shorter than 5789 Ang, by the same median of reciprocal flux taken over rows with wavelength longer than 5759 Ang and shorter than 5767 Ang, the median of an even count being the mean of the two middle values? 0.002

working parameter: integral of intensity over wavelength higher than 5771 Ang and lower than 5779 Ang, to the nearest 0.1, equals 91.1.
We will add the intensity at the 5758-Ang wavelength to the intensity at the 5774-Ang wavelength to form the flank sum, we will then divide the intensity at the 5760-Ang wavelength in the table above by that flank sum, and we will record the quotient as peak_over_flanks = 0.509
